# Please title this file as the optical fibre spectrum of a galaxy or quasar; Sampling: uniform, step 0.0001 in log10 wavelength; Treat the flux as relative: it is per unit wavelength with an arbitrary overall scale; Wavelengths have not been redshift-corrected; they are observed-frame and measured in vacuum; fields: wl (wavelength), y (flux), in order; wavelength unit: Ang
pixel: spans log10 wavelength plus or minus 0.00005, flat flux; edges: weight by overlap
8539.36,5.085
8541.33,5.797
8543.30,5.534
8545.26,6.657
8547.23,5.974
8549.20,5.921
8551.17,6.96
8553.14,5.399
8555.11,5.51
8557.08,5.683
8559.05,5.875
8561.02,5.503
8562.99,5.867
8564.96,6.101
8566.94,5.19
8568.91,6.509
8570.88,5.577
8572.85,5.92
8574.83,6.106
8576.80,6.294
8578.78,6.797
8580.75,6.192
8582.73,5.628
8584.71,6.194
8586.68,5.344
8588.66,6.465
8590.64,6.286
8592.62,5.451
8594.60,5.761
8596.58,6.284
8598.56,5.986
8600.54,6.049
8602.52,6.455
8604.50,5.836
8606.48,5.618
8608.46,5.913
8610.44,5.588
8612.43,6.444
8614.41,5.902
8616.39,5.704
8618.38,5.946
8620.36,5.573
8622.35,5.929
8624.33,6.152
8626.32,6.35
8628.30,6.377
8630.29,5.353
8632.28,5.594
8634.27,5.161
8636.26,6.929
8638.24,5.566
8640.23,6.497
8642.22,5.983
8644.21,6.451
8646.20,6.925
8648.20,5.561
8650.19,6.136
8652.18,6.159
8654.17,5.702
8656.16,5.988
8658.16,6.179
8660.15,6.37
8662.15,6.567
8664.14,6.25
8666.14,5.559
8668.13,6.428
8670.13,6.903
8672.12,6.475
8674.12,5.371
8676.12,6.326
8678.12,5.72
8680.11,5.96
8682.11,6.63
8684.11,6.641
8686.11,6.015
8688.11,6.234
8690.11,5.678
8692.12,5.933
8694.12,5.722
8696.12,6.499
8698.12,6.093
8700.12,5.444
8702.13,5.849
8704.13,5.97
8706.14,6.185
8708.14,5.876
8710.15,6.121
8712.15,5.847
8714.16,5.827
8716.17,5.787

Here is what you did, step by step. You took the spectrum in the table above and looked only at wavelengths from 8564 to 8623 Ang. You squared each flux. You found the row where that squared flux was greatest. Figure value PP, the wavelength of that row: 8578.78 Ang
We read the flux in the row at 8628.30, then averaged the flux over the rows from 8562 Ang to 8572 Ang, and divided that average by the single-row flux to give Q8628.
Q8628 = 0.92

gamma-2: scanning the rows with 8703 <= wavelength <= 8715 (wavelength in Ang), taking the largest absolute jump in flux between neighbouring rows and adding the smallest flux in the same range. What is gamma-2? 6.14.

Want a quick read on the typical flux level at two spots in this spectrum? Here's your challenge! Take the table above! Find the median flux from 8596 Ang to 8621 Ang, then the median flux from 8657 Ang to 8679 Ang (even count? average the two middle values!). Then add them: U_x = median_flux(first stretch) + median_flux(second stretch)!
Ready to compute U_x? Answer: 12.2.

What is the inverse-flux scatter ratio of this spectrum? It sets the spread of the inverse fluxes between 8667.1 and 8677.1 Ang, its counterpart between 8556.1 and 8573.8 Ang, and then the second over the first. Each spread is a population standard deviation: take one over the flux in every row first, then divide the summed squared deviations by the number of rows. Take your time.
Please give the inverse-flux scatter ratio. 0.76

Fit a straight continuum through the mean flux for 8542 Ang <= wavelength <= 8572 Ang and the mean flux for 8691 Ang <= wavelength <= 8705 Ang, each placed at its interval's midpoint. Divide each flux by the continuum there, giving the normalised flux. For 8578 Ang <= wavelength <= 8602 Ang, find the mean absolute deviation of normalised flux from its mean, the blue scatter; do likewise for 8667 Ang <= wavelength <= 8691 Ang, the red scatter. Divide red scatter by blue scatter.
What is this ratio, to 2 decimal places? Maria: 1.11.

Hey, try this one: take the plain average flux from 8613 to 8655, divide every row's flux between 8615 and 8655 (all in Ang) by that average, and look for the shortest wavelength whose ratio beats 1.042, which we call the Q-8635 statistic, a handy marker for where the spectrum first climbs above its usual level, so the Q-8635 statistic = 8626.32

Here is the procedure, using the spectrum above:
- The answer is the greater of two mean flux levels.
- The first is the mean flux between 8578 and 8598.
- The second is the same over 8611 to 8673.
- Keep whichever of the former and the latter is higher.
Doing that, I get 6.10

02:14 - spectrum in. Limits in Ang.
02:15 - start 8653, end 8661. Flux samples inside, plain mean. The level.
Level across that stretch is 6.1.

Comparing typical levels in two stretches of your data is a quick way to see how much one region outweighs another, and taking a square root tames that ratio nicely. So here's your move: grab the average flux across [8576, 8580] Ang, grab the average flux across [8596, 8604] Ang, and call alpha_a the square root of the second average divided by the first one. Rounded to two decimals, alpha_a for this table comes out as 0.97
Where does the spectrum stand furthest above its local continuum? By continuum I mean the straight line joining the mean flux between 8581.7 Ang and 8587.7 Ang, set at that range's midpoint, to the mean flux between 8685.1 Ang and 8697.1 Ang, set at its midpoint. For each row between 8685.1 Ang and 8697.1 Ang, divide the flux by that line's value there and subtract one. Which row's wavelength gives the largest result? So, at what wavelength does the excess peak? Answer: 8696.12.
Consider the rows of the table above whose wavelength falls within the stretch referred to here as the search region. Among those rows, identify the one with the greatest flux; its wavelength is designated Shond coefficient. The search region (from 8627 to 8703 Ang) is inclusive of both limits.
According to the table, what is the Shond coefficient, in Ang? 8636.26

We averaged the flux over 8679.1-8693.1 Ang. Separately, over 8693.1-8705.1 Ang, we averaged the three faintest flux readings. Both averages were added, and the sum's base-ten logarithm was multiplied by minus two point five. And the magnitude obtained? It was -2.68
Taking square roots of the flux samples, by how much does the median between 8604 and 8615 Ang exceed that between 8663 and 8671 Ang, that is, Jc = -0.10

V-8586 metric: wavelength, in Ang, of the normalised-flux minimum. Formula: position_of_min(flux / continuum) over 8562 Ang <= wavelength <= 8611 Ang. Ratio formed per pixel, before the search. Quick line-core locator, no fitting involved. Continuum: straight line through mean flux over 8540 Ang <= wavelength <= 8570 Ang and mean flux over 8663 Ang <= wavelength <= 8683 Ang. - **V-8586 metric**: 8566.94 Ang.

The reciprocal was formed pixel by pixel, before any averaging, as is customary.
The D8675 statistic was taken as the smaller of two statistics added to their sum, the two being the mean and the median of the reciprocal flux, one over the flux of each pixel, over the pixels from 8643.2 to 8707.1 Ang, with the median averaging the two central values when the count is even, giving 0.489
